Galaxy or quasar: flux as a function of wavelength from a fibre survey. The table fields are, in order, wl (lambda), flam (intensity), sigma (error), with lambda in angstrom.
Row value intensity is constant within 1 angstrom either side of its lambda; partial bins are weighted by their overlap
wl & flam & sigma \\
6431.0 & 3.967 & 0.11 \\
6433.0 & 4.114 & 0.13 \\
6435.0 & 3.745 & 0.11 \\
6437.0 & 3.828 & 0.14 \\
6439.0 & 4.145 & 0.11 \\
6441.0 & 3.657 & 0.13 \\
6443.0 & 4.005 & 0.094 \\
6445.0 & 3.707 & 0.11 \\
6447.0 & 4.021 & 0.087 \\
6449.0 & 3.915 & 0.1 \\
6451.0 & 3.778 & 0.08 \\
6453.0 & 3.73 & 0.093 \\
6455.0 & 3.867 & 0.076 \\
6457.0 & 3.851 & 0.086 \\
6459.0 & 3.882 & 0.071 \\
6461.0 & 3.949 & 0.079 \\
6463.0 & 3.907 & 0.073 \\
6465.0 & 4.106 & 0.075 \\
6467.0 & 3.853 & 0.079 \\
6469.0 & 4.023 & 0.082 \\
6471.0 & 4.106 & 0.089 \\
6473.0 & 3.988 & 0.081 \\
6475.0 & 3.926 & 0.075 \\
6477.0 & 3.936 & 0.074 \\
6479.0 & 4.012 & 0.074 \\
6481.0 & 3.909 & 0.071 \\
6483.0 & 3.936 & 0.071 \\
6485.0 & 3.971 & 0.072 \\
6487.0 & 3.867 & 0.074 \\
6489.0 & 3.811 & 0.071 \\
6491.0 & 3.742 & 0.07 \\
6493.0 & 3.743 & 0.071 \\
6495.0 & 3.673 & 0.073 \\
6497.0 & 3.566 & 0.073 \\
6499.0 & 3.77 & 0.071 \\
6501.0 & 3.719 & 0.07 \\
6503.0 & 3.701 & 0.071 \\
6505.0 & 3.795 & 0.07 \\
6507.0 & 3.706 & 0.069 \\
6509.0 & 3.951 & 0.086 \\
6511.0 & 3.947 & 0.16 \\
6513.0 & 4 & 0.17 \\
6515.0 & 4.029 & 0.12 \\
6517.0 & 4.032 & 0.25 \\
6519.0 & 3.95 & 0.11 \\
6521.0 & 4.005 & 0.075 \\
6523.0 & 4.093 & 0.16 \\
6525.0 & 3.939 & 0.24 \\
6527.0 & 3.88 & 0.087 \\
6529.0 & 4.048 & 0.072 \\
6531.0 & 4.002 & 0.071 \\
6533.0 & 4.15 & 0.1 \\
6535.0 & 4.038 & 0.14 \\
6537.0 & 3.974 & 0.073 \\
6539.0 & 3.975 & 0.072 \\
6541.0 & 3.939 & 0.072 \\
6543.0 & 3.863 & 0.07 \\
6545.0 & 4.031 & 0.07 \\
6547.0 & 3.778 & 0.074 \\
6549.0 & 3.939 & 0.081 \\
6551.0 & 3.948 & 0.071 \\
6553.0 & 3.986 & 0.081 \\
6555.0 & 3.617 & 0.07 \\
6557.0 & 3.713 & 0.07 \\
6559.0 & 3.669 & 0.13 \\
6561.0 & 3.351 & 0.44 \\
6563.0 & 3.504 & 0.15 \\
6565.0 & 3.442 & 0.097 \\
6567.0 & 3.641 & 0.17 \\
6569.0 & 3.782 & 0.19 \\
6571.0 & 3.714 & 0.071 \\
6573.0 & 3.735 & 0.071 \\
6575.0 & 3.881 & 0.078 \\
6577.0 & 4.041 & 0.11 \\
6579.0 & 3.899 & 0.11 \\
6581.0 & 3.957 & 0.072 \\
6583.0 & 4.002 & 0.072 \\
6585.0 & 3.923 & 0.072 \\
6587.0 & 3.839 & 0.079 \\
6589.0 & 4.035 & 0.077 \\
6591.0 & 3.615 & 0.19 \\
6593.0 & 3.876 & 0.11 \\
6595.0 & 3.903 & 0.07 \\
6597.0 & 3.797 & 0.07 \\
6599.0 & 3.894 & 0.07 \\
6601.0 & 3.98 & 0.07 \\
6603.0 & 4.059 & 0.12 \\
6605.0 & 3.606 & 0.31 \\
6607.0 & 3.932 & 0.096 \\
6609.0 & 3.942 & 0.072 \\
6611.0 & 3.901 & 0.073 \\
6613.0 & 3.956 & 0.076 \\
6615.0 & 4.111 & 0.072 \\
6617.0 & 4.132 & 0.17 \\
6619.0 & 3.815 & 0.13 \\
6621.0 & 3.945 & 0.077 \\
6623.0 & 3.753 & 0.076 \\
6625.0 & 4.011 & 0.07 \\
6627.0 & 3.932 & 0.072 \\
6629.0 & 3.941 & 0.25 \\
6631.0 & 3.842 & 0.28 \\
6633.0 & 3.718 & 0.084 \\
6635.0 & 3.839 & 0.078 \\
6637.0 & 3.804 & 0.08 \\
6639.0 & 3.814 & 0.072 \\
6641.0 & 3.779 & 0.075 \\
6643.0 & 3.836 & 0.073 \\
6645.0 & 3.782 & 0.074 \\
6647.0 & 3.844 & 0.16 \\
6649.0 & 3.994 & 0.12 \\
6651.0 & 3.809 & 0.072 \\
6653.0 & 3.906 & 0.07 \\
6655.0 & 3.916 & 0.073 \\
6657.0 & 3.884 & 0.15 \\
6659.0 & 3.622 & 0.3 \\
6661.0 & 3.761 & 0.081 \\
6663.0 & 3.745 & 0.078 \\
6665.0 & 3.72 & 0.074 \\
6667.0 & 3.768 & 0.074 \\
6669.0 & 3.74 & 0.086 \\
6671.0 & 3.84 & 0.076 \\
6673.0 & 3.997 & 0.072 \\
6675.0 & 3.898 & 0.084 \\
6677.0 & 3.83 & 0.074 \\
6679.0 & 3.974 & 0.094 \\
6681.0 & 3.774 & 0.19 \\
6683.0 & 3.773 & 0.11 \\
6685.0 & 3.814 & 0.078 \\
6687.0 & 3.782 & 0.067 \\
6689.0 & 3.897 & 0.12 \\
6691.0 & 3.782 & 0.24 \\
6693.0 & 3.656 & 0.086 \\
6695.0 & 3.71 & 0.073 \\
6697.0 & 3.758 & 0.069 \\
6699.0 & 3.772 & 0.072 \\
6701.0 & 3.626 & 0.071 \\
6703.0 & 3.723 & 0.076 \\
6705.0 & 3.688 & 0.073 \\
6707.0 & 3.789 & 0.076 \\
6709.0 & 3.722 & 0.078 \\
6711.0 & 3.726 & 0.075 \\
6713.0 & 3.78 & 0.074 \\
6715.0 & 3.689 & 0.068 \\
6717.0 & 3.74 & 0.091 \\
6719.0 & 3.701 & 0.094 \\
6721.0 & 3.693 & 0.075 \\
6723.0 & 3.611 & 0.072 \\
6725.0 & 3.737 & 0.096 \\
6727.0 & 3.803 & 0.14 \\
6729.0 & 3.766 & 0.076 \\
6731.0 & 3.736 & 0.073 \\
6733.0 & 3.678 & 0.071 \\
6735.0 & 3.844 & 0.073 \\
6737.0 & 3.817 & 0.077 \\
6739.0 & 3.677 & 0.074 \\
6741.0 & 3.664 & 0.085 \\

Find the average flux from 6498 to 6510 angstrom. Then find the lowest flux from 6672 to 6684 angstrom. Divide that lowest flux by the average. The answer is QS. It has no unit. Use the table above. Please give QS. 1.00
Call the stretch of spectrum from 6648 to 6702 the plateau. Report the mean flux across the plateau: 3.81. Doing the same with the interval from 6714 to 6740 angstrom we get 3.73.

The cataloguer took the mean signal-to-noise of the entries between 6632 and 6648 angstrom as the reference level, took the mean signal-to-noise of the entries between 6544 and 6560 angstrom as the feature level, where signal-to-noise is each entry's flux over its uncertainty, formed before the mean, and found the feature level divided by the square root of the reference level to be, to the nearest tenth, 7.2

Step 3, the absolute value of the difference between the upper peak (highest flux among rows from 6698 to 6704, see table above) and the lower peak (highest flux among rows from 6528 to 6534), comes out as 0.38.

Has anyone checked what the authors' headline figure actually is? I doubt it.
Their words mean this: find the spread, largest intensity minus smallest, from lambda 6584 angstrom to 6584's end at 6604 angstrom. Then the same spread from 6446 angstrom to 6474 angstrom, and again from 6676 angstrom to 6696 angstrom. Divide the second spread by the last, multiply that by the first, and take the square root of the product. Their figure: 0.72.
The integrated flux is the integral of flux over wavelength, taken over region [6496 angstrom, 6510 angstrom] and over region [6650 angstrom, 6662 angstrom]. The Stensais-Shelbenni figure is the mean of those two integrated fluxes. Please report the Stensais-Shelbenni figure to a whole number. 49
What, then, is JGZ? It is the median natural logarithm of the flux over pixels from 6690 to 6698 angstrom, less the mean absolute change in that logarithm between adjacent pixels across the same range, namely 1.30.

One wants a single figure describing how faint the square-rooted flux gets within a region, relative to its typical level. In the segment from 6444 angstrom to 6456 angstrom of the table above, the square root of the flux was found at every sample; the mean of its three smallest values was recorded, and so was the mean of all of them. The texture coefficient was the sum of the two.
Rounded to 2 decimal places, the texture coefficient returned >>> 3.89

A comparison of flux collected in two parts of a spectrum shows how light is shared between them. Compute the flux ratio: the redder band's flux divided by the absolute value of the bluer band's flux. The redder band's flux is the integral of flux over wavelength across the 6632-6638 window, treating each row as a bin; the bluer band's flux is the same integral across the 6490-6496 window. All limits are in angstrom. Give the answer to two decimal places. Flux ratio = 1.02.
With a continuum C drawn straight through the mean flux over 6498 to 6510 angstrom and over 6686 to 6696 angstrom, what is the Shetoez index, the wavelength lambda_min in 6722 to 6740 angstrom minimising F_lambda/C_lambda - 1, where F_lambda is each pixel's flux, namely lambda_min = 6723.0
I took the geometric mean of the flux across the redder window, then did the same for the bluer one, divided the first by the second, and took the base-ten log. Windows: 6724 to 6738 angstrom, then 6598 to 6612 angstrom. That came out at -0.015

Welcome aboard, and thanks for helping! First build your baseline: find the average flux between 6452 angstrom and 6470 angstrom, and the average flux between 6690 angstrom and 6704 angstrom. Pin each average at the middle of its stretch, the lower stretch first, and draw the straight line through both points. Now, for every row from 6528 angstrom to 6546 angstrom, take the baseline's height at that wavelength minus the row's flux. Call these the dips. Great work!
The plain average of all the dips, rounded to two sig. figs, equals -0.16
